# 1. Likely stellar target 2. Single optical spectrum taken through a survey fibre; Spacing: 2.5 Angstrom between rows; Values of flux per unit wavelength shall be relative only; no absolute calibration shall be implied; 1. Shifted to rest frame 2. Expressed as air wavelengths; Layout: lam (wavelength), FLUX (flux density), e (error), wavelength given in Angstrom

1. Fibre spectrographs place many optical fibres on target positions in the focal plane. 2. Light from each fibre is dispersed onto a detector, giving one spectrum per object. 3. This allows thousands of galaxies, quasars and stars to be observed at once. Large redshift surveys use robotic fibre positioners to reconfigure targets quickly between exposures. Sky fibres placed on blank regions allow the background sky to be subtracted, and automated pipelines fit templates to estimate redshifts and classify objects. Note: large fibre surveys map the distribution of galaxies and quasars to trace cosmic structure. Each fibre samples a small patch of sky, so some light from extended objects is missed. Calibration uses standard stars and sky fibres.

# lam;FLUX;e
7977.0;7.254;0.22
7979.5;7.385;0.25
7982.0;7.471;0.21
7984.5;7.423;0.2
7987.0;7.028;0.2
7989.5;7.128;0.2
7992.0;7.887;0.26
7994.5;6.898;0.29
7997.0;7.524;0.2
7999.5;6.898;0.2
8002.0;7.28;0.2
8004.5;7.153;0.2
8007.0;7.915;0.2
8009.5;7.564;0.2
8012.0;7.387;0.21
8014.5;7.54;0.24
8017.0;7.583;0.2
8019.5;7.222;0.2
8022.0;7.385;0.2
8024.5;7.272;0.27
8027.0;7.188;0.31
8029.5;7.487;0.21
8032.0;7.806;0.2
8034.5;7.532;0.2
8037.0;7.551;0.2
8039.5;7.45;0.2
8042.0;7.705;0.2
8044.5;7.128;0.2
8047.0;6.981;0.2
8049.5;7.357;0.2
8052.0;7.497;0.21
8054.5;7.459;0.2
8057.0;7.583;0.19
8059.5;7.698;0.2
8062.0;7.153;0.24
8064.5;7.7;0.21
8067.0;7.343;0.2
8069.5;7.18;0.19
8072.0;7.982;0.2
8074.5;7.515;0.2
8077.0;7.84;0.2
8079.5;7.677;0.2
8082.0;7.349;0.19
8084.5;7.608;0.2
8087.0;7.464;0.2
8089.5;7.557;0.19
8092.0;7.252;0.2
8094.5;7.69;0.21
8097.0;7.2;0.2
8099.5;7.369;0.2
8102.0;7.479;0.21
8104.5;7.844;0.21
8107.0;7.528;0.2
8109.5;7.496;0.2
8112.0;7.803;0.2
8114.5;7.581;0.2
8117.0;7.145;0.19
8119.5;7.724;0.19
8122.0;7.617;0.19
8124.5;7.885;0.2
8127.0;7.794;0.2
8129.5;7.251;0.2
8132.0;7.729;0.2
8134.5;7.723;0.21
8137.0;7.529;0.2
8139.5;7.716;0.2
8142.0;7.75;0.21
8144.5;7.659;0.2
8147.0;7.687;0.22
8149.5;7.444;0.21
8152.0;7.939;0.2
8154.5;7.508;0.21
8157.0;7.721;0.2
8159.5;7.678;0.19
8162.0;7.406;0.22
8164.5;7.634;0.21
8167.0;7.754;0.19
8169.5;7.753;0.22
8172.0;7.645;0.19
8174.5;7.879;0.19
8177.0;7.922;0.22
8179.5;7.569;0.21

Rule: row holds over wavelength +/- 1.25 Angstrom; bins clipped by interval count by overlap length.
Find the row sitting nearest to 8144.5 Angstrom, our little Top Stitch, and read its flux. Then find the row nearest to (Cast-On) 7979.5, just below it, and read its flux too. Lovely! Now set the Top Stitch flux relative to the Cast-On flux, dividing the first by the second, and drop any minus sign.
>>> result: 1.04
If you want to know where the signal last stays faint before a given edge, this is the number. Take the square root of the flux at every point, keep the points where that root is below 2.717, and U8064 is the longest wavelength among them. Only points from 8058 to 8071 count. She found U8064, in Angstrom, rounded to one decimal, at 8069.5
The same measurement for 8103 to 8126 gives 8117.0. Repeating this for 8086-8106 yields 8099.5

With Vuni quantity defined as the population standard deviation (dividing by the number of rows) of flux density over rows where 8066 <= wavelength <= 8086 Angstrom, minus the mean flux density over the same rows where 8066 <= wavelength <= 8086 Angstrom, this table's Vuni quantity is -7.31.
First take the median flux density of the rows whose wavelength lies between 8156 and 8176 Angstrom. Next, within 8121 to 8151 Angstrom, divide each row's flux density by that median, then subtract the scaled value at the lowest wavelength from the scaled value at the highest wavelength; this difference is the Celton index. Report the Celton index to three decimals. -0.022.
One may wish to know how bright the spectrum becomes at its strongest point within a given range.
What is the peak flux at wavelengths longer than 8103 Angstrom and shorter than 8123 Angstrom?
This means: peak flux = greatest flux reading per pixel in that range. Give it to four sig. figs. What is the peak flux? 7.844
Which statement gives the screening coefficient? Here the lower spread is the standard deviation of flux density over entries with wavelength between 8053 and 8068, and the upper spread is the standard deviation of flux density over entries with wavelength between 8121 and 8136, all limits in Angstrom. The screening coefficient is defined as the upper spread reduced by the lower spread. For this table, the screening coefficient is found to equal 0.01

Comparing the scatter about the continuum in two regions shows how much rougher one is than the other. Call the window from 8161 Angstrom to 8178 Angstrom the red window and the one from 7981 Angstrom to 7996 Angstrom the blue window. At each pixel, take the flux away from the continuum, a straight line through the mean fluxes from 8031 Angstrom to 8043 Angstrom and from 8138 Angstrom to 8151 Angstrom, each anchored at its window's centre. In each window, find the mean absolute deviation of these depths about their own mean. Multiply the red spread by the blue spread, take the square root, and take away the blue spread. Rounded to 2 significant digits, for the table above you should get -0.096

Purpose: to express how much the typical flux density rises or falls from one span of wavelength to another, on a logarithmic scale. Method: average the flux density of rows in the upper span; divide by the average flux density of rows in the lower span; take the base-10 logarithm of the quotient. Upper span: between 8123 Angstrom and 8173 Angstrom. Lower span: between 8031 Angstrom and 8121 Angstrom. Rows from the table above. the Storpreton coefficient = 0.0088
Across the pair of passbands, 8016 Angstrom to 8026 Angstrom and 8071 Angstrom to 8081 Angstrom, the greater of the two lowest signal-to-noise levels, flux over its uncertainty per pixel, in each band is 37.6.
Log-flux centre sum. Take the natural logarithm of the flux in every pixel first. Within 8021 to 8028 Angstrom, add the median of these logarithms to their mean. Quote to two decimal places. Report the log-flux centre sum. 3.97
